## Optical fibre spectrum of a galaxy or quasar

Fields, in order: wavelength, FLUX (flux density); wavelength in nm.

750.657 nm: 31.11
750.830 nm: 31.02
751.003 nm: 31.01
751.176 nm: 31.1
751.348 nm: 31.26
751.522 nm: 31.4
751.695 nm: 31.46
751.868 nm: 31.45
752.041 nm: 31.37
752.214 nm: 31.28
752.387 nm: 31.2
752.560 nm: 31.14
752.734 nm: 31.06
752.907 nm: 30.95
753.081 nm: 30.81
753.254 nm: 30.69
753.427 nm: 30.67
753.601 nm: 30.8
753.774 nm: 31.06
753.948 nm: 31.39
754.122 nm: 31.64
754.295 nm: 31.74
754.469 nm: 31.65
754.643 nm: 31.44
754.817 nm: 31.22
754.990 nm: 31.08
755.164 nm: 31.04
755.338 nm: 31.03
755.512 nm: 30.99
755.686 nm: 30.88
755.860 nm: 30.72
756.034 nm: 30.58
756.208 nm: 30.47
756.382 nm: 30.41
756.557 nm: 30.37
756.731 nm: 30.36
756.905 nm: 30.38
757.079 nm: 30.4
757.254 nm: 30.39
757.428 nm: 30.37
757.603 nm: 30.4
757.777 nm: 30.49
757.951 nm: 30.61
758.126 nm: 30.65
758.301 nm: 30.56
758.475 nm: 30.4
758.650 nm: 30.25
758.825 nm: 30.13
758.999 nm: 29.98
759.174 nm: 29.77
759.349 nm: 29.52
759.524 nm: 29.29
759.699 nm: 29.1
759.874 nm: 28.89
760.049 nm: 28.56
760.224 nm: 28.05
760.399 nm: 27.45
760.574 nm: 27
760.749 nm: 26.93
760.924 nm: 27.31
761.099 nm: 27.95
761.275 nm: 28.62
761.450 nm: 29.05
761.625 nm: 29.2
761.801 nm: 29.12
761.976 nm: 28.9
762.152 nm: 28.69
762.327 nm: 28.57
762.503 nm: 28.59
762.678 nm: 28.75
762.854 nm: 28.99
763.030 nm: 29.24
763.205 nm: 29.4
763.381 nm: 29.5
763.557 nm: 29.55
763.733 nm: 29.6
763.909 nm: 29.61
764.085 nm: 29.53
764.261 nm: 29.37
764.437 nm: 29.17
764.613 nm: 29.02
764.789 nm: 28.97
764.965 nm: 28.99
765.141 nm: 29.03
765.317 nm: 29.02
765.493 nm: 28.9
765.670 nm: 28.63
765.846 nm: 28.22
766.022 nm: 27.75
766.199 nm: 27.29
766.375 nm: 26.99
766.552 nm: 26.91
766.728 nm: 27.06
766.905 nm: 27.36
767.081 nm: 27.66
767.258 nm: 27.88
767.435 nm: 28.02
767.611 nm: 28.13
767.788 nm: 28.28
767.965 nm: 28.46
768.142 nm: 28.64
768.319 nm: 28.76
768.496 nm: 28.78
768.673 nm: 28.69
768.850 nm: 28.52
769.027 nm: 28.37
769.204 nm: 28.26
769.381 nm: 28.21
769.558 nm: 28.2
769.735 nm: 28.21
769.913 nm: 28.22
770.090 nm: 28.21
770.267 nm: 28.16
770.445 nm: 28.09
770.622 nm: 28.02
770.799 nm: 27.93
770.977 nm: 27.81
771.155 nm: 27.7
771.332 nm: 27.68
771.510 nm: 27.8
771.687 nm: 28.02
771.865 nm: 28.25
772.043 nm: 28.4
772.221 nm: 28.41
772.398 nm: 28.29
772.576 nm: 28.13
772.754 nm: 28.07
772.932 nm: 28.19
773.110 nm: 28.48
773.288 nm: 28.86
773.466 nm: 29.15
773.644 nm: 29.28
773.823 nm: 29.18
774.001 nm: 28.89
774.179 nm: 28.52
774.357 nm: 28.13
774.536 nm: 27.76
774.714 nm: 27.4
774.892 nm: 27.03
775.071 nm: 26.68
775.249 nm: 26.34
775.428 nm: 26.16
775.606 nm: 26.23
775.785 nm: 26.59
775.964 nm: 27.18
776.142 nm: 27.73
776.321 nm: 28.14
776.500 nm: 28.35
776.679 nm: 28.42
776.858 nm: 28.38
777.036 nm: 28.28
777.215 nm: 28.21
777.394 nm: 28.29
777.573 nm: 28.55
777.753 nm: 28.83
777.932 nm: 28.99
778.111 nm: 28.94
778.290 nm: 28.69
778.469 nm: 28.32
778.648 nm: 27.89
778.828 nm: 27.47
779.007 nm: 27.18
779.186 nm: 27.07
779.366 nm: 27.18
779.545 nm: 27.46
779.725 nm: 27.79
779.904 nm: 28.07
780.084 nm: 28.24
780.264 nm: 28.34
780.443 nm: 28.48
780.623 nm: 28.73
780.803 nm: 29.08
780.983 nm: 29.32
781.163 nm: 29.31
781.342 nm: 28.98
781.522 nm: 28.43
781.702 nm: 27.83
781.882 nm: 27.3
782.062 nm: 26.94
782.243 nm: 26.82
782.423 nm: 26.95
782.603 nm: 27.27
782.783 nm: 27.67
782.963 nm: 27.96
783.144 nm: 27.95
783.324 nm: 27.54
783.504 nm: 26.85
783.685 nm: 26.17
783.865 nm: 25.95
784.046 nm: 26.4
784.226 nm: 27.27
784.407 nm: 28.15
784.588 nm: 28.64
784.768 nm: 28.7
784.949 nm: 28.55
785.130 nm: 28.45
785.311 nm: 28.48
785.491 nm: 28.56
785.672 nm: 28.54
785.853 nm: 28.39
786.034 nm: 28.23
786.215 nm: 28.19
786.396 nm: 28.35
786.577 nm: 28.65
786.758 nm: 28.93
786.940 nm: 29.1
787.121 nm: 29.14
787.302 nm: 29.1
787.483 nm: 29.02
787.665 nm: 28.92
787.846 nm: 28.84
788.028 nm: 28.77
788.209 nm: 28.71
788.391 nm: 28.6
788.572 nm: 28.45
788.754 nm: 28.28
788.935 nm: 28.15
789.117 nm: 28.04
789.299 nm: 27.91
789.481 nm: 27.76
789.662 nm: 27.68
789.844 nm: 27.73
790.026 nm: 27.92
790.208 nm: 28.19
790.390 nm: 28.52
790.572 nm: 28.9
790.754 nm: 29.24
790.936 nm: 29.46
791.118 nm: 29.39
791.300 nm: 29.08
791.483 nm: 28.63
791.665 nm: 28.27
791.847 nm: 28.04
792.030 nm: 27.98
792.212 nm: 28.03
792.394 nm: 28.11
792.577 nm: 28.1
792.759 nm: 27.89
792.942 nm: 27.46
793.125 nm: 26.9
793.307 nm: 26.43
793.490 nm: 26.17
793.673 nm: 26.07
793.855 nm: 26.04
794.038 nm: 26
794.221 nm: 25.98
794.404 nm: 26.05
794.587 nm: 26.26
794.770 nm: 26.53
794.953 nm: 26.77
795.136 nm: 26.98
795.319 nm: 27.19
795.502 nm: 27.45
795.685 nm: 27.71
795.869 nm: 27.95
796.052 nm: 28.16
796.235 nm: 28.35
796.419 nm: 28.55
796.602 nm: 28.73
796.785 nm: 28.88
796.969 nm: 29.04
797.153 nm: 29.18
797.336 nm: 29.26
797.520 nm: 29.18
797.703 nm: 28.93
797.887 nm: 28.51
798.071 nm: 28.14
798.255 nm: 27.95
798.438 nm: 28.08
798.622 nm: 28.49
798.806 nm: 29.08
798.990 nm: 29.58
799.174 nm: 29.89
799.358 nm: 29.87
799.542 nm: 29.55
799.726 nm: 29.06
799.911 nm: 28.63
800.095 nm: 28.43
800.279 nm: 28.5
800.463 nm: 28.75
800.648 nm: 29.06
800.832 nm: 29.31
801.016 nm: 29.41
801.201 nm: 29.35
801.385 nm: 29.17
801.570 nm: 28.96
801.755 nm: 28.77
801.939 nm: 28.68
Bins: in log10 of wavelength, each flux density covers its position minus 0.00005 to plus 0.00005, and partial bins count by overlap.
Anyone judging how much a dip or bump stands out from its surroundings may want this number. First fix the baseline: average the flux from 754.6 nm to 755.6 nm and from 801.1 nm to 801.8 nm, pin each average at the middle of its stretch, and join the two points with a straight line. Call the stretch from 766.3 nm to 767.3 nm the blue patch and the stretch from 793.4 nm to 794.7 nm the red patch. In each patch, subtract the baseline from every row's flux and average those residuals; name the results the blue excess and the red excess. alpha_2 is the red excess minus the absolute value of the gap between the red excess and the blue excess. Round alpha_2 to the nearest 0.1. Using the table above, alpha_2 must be -3.3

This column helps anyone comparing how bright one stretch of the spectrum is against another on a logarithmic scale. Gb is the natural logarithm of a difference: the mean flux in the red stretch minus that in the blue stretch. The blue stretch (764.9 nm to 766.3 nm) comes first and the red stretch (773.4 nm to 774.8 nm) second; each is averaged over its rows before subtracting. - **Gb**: -2.81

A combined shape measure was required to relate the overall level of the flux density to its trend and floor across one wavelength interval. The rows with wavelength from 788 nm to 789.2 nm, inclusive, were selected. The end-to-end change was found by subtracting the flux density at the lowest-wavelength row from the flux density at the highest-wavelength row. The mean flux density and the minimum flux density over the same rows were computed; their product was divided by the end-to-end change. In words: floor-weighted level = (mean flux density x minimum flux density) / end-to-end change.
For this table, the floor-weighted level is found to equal -1092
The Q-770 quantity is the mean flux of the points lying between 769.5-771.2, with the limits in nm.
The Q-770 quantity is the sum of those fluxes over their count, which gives 28.1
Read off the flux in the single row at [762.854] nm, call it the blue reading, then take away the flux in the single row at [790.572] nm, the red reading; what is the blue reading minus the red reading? 0.1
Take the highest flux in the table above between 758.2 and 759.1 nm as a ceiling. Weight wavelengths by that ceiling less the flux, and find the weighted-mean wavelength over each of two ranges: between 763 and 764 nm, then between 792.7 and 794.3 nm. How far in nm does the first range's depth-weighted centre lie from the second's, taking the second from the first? -30.13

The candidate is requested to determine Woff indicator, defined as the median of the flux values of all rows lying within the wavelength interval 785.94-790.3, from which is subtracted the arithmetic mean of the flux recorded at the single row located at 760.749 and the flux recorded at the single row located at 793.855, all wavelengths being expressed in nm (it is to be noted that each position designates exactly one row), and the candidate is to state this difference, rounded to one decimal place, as 1.9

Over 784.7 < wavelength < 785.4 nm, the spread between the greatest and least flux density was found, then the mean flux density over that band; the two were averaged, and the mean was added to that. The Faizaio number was 42.9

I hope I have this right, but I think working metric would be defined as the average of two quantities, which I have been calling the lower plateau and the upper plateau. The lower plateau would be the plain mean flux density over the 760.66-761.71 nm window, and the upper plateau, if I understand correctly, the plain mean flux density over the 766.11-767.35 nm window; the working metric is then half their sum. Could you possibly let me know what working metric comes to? 27.7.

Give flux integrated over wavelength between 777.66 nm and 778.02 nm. 10.4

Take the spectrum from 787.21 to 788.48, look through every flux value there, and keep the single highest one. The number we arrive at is 29.1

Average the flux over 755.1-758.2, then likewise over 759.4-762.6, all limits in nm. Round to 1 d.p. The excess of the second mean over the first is -2.2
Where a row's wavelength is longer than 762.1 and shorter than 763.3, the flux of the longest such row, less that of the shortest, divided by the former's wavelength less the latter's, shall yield 0.67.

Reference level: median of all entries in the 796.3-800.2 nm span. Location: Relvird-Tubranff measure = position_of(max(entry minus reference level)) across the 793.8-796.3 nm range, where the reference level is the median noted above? 796.235 nm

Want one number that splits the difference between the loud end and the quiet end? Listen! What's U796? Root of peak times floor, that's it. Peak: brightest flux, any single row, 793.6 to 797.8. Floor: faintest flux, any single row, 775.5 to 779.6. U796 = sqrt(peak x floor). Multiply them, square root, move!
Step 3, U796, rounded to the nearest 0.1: 27.7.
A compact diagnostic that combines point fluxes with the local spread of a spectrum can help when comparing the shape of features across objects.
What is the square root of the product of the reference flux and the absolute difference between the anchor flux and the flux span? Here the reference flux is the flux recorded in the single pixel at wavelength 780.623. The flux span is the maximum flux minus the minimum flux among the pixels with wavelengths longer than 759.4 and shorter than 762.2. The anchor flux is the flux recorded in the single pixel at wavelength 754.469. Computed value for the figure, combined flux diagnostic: 29.0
